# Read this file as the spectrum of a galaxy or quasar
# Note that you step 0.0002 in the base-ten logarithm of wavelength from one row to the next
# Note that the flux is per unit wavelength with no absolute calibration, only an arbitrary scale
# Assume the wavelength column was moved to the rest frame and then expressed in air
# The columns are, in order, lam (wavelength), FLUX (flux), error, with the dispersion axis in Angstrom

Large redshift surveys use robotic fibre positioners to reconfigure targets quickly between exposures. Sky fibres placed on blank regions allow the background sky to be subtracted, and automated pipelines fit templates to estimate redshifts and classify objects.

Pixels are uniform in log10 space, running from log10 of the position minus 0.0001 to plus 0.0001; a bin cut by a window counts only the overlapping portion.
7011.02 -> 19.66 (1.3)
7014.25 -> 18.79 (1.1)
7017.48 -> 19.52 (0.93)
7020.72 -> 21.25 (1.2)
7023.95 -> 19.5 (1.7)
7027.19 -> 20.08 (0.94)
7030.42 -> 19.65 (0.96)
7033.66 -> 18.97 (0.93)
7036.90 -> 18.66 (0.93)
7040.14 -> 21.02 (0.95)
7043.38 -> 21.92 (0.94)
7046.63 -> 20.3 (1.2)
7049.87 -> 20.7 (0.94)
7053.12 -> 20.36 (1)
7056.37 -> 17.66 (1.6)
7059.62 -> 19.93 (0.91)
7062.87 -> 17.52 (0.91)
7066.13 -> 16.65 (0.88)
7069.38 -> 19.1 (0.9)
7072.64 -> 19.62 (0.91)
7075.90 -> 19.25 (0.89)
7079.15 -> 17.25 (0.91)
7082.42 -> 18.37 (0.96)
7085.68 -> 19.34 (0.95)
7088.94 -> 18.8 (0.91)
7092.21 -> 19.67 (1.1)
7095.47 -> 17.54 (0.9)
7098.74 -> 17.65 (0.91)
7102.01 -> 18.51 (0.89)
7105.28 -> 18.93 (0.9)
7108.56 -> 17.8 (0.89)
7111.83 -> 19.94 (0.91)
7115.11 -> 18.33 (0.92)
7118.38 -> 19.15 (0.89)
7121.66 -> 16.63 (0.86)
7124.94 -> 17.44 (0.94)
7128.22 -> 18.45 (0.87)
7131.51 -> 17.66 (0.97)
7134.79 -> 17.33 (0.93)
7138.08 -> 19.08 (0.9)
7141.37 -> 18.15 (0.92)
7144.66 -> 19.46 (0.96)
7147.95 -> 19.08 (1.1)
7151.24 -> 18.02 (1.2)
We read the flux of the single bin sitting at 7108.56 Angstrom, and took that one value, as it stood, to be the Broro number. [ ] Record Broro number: 17.8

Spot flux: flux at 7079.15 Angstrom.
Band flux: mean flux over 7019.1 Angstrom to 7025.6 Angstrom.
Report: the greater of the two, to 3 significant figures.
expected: 20.4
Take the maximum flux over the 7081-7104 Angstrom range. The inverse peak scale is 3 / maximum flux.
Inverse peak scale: 0.153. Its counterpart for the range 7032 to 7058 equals 0.137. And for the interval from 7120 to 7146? 0.154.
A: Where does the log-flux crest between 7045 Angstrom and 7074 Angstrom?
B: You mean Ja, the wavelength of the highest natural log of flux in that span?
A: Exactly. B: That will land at 7049.87 Angstrom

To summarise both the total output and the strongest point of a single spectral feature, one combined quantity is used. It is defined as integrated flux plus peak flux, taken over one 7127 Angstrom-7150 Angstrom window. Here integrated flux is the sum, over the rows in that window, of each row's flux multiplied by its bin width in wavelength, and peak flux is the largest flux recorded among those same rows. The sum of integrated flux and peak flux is 444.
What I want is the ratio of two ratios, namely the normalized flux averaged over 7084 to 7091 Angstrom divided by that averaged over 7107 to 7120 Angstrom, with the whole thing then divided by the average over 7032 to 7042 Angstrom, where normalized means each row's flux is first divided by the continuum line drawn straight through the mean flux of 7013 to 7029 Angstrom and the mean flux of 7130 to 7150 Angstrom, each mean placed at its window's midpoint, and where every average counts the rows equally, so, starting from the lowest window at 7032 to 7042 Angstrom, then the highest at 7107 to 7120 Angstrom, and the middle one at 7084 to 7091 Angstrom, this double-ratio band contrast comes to 1.00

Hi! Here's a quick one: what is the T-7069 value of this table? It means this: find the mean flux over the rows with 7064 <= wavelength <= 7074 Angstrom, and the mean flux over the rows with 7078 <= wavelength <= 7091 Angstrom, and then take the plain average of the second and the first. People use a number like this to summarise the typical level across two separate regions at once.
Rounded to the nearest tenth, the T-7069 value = 18.4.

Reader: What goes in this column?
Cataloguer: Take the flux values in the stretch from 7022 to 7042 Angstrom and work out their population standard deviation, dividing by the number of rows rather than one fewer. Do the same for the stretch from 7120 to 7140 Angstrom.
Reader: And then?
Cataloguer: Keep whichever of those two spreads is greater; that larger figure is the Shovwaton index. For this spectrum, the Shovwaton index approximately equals 0.80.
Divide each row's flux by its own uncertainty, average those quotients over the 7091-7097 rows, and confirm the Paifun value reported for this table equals 18.7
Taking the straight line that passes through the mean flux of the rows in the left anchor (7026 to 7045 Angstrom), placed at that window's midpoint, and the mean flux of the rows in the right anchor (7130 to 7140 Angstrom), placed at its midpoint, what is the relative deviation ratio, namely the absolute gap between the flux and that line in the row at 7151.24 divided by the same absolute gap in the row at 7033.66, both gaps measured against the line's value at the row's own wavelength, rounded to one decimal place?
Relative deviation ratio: 0.3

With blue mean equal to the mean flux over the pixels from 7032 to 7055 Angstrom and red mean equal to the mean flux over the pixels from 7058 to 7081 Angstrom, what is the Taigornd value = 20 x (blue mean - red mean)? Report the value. 36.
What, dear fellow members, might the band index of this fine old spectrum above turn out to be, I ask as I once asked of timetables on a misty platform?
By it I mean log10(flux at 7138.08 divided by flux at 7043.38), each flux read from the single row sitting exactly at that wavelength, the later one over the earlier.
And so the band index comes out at -0.060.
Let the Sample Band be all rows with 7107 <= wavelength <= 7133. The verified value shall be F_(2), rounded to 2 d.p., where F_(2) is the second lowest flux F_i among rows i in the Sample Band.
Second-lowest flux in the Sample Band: 17.44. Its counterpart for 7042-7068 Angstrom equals 17.52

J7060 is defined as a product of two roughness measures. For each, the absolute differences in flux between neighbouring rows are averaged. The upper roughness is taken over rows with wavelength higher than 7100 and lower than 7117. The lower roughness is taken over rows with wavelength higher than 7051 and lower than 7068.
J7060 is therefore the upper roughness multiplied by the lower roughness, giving 2.73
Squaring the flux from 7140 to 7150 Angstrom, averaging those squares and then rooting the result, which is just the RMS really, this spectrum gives 18.9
